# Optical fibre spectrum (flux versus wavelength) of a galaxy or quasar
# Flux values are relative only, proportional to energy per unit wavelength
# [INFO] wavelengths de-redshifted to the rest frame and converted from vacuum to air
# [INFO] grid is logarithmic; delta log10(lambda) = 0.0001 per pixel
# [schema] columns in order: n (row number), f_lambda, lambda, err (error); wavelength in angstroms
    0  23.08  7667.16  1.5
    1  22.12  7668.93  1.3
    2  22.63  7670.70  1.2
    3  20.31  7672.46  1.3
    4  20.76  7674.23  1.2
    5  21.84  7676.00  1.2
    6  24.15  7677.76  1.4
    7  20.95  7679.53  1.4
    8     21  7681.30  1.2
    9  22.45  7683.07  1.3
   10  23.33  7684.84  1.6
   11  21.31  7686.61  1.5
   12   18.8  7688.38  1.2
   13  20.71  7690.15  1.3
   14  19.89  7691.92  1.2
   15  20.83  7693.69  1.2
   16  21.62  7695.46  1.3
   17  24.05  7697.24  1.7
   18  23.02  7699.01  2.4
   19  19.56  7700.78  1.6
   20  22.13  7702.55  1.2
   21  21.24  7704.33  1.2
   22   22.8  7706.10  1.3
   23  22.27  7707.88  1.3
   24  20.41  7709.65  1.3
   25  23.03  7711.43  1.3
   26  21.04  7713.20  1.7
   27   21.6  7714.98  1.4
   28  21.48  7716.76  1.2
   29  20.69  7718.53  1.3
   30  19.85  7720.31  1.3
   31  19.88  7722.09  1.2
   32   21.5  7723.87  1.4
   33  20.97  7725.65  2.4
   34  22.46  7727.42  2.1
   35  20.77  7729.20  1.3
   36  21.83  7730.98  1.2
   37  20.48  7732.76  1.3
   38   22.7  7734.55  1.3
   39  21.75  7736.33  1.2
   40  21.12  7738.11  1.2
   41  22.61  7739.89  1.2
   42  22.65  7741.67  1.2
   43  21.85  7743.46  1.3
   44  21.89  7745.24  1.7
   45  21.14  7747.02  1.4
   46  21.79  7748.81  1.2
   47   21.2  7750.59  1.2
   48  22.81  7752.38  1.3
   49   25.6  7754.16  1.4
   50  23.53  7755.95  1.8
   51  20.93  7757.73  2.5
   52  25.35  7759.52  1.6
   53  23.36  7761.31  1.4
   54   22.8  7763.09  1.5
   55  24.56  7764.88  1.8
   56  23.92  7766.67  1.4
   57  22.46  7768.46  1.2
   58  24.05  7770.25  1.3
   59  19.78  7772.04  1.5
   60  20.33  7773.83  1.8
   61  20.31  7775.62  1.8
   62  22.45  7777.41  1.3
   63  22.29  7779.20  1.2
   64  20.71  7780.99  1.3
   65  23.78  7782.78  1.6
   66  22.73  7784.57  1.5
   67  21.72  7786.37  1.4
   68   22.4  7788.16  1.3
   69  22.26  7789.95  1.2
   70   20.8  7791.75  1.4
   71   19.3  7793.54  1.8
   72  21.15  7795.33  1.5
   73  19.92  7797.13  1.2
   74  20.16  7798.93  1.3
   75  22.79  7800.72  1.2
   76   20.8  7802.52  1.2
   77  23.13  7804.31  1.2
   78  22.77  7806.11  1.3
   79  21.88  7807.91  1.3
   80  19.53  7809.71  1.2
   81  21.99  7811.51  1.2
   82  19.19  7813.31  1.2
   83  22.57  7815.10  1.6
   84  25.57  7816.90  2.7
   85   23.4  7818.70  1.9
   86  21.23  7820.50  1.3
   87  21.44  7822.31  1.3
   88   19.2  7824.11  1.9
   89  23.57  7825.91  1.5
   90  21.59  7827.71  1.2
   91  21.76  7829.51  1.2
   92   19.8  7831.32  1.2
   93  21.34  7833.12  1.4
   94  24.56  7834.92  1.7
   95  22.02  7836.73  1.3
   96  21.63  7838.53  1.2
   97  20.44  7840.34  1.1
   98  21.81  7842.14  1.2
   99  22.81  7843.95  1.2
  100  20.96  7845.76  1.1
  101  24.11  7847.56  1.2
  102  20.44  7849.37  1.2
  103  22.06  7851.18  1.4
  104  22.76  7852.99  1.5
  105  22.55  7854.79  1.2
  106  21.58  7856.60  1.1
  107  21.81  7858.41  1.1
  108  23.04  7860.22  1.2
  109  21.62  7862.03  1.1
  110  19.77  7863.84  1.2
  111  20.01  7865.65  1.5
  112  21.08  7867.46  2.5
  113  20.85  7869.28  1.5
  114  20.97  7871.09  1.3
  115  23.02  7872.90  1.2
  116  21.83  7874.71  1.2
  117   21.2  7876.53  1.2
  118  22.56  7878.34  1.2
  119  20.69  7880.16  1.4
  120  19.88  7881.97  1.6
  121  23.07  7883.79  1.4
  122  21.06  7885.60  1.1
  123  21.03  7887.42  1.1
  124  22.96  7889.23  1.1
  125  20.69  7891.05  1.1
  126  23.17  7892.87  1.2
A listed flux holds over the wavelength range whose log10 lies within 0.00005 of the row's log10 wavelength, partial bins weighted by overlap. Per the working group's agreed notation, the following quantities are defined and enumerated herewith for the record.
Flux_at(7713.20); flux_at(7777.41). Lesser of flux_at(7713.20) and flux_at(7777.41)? 21.0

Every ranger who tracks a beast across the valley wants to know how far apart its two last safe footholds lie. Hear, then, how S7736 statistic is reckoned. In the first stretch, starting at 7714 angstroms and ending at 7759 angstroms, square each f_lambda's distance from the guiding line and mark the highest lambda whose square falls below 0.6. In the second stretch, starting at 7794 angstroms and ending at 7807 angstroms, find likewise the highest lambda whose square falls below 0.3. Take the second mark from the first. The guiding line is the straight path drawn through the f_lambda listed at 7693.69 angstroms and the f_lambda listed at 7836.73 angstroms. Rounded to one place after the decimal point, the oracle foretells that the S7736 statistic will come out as -37.6 angstroms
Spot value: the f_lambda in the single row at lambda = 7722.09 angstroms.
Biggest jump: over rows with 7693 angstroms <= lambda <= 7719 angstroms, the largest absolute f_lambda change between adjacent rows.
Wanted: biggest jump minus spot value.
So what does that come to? -16.4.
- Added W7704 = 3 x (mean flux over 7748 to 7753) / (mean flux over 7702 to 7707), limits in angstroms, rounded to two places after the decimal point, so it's 2.98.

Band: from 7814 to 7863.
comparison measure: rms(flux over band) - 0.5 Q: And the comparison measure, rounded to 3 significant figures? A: 21.6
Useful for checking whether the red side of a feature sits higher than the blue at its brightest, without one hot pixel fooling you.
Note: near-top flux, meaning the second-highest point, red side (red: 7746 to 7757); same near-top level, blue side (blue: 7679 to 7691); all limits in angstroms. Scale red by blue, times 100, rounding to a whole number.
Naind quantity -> 105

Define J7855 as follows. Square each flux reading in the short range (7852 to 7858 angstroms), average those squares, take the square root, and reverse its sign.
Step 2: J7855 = -22.3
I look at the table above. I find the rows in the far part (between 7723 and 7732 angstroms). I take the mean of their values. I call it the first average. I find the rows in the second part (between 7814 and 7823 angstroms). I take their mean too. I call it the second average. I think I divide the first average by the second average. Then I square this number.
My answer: 0.89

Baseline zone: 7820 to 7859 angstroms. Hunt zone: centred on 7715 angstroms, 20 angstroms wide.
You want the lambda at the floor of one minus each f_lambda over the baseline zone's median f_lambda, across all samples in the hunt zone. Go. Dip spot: 7711.43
